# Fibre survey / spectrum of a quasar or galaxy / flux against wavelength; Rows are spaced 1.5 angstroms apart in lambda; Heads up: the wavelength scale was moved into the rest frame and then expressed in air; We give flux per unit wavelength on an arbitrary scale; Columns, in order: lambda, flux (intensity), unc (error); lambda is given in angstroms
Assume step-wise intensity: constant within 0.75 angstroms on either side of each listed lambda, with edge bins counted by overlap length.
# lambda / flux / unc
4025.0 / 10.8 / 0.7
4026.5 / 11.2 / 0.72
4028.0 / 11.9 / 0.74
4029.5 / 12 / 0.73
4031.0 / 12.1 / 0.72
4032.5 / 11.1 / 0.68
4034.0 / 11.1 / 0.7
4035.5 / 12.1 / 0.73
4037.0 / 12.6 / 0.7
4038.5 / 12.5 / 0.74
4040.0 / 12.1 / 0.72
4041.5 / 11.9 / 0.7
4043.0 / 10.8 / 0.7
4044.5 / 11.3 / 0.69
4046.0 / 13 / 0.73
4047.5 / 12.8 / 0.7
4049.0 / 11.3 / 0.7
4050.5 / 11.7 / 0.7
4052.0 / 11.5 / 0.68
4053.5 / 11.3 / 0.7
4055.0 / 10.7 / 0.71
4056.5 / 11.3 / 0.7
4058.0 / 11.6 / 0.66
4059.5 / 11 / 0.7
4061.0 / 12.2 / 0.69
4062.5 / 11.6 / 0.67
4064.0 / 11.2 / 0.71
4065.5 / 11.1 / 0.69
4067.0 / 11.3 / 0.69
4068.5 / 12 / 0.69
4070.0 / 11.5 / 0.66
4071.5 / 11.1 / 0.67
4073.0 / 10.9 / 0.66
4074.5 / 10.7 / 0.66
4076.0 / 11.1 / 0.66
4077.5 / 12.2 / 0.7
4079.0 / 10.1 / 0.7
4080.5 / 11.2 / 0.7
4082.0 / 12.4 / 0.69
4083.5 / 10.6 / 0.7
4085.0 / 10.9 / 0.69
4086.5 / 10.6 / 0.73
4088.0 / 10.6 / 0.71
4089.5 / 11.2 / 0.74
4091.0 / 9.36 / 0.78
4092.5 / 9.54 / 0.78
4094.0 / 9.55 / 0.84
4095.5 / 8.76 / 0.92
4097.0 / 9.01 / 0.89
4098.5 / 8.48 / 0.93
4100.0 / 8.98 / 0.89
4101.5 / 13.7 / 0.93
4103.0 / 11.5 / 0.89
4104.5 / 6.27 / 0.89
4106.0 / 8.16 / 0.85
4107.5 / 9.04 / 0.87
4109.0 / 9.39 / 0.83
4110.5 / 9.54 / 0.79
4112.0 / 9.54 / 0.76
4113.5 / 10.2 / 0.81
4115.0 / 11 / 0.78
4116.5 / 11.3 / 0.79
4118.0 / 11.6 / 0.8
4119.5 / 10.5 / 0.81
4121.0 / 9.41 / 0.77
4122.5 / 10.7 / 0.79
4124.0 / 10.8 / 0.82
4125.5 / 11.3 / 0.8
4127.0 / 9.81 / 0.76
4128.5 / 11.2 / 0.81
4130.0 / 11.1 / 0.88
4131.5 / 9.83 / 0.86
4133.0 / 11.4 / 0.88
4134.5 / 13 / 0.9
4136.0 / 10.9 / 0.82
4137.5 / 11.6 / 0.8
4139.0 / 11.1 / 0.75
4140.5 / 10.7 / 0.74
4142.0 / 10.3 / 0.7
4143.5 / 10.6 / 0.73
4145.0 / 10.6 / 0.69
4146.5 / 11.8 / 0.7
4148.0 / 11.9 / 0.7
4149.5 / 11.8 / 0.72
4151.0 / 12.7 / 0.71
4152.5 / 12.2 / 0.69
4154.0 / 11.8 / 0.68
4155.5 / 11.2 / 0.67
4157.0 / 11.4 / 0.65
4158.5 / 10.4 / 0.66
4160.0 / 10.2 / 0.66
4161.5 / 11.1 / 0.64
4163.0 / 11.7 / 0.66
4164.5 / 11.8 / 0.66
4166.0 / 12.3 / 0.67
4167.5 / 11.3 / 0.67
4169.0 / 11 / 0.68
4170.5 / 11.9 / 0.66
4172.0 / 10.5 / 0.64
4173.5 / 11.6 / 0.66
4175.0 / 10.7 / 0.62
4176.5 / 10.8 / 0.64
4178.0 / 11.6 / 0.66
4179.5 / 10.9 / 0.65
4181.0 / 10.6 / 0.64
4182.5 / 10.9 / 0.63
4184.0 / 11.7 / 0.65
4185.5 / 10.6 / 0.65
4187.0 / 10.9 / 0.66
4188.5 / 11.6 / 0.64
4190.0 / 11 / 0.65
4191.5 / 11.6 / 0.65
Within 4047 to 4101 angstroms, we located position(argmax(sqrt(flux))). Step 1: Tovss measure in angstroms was 4047.5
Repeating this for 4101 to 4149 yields 4101.5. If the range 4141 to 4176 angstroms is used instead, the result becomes 4151.0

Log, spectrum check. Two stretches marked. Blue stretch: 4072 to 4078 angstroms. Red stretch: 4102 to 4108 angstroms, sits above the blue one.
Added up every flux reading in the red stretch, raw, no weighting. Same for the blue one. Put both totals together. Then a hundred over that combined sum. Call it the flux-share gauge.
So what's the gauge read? 1.25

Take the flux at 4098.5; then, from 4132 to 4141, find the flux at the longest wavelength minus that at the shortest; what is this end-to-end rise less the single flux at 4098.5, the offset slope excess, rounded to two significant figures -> -9.2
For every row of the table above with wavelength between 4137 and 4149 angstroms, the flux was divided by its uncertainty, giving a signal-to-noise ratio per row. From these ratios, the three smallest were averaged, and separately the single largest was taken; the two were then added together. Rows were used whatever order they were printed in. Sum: 31.5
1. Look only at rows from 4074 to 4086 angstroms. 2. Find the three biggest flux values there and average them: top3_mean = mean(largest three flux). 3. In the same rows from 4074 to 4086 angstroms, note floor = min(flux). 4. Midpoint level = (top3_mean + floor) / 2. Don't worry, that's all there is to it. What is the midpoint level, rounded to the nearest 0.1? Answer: 11.0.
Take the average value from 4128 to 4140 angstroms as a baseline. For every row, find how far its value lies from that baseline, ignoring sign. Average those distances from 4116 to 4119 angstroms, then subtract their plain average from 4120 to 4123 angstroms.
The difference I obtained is -1.0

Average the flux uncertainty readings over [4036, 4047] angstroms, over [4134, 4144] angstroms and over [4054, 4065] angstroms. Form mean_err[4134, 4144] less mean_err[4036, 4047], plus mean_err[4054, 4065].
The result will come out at 0.76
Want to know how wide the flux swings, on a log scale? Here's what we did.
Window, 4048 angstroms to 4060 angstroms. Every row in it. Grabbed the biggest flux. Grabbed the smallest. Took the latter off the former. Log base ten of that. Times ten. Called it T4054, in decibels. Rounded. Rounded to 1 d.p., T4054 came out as 0.0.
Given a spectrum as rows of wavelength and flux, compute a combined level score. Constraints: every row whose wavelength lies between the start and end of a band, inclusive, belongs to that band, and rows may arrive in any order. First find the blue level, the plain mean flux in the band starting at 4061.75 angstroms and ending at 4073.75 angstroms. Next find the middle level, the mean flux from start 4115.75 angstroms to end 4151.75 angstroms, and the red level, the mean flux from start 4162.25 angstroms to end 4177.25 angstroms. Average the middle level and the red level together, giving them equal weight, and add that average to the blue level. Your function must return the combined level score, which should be 22.6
